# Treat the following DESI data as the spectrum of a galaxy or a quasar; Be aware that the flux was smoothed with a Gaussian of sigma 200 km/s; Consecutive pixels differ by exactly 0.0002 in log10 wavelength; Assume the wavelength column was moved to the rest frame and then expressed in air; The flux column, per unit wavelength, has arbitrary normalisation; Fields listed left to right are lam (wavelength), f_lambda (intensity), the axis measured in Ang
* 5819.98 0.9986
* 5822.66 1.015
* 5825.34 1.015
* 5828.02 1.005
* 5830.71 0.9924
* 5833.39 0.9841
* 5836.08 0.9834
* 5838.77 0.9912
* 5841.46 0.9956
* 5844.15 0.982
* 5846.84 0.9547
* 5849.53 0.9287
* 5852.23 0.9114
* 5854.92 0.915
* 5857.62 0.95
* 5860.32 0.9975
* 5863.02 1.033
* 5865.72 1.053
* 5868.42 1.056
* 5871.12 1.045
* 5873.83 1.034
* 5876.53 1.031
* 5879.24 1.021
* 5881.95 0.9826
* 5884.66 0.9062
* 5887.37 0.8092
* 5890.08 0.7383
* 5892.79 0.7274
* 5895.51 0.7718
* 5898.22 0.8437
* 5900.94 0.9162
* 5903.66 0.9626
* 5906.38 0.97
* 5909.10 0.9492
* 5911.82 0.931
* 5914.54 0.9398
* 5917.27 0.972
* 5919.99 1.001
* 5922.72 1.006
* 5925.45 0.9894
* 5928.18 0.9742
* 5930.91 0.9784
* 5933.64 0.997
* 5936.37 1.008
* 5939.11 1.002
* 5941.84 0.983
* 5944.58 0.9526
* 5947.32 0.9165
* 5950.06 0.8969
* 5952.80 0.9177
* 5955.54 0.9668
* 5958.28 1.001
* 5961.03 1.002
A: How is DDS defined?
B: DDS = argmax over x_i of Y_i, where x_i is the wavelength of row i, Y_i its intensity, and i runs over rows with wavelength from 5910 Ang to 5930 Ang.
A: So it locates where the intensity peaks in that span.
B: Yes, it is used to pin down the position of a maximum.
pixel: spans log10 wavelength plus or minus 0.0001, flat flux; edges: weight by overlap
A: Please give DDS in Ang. 5922.72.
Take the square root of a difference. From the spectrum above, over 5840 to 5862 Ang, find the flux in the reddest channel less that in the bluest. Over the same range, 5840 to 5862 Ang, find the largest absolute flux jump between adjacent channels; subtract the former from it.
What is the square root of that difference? 0.21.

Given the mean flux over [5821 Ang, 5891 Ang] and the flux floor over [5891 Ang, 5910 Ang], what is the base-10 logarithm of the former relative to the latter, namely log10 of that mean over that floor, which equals 0.13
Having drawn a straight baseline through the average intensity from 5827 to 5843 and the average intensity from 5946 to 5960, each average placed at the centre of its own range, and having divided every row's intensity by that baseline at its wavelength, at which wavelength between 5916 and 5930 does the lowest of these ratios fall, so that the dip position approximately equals 5917.27 Ang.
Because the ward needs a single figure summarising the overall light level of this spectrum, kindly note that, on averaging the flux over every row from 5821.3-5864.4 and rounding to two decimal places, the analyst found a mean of 0.98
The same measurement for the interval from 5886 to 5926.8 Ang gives 0.90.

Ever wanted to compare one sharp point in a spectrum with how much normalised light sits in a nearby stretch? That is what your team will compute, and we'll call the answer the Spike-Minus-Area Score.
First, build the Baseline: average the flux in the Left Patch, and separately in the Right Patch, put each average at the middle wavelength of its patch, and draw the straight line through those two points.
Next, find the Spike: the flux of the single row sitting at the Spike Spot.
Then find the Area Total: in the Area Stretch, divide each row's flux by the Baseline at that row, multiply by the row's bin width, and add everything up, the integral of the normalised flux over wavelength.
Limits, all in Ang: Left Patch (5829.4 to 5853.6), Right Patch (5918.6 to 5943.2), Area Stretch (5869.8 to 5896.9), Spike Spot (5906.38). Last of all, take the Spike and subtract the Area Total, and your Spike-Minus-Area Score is -24.1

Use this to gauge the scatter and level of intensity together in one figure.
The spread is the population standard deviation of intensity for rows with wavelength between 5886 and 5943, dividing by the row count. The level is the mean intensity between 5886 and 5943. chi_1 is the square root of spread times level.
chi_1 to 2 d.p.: 0.29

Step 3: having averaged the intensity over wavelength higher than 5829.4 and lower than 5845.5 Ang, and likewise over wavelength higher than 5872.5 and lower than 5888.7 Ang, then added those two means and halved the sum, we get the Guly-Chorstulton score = 0.976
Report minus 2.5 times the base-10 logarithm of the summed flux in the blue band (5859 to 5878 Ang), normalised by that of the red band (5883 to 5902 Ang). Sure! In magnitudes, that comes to -0.26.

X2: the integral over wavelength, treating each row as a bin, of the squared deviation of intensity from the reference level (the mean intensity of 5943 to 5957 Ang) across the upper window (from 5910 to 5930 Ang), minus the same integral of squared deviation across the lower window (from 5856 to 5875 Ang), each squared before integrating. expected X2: -0.14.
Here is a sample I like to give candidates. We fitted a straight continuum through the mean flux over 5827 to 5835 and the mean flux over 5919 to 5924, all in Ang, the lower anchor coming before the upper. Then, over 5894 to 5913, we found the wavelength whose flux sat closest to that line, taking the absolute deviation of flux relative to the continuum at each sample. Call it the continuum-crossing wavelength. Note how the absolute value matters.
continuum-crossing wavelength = 5906.38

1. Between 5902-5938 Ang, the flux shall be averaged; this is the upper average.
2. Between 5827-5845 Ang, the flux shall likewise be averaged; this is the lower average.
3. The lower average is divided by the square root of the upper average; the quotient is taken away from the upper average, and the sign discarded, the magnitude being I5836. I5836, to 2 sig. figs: 0.028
